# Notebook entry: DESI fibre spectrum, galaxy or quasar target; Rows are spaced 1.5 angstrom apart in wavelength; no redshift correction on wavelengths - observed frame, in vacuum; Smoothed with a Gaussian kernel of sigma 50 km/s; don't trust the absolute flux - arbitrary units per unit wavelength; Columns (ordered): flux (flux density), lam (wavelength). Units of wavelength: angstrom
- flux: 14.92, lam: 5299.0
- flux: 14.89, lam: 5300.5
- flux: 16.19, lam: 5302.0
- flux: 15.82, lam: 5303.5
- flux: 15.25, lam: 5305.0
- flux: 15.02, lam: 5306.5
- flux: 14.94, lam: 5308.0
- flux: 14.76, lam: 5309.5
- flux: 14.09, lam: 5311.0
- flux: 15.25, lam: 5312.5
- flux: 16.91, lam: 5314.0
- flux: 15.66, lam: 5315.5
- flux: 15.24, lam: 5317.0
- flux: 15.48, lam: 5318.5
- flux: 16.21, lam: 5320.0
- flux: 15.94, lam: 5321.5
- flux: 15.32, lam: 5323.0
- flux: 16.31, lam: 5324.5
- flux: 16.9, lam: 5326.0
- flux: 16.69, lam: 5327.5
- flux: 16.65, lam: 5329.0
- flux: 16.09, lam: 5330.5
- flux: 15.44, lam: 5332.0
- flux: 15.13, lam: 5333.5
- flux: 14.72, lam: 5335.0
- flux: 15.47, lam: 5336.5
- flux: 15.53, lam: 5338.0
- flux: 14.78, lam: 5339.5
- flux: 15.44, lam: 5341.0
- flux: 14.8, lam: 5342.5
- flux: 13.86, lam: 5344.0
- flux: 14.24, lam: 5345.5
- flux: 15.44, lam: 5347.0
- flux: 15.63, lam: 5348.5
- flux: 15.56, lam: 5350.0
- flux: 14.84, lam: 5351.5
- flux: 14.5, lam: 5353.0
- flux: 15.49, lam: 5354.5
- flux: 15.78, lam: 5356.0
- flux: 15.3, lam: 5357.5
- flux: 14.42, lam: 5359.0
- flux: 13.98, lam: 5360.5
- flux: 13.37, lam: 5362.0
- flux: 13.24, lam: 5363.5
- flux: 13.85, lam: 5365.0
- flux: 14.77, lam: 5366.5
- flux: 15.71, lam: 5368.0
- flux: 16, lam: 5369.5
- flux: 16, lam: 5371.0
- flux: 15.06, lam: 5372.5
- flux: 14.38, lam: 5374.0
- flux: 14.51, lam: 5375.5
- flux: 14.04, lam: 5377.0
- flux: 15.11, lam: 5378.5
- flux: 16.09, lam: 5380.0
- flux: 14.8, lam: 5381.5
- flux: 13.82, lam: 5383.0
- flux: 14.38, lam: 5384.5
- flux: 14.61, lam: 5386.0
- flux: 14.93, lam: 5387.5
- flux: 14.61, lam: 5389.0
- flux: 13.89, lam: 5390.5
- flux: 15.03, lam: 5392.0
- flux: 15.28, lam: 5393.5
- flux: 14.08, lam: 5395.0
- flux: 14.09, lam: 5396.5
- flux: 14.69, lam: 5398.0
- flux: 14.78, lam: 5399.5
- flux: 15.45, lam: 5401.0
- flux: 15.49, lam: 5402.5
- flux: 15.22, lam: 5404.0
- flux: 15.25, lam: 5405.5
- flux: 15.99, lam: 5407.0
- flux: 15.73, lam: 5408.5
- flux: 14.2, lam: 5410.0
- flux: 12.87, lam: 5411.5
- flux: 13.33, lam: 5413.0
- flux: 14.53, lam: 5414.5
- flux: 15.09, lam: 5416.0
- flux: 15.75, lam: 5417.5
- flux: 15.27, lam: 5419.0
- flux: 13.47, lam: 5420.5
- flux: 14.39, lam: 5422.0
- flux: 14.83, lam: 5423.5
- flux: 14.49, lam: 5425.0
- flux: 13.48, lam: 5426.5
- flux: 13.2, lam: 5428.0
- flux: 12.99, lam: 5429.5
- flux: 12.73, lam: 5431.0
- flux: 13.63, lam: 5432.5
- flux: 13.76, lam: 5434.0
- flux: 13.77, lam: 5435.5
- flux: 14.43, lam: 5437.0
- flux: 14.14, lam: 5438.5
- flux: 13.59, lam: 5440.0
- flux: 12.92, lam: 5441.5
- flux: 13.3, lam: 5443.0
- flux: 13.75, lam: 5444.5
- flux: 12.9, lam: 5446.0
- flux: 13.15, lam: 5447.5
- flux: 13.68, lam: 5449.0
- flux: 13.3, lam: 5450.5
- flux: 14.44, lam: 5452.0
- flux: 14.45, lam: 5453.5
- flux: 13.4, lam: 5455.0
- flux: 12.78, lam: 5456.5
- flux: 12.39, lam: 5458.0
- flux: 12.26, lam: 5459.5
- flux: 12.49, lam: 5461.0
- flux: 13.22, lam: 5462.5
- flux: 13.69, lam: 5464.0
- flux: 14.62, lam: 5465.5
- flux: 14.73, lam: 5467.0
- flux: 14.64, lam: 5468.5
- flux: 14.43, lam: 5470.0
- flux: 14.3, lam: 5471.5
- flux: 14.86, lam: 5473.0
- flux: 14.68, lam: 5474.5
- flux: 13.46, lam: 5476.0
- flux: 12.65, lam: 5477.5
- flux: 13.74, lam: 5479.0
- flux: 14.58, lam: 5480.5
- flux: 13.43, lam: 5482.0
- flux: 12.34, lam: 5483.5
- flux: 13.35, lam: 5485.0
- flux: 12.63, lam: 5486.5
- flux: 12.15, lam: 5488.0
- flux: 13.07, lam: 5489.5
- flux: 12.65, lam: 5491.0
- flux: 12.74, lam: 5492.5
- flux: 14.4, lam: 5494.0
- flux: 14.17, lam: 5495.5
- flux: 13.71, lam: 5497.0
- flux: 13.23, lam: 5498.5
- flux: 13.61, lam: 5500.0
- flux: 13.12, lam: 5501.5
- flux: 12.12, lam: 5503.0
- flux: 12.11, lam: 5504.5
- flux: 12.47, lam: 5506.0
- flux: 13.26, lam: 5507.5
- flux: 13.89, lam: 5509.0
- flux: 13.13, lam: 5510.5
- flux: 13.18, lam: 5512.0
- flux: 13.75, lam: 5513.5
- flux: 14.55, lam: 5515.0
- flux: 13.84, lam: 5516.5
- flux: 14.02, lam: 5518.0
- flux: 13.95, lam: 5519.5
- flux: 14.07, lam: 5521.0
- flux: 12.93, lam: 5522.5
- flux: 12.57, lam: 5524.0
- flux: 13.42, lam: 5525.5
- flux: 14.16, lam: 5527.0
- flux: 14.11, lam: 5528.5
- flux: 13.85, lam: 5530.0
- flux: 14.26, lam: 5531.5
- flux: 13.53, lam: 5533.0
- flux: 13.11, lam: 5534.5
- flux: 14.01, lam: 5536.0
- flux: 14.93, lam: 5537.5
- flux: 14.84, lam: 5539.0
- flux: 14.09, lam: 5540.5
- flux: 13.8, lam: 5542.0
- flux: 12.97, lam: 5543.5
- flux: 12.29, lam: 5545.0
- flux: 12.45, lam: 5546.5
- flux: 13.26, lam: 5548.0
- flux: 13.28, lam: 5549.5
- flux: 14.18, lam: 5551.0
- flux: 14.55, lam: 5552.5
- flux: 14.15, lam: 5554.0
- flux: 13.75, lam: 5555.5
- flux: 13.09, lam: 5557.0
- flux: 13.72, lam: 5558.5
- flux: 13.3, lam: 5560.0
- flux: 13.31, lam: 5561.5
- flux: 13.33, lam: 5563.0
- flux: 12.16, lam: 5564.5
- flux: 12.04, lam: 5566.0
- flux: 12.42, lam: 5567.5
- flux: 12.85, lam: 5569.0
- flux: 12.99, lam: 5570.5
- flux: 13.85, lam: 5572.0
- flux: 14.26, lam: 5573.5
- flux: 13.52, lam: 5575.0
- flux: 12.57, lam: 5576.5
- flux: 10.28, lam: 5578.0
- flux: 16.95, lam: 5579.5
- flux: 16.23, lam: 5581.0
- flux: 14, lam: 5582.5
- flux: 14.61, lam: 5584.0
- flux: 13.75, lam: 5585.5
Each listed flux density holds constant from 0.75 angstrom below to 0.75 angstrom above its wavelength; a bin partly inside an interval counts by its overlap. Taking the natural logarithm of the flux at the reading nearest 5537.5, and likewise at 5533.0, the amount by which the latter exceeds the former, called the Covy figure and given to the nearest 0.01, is -0.10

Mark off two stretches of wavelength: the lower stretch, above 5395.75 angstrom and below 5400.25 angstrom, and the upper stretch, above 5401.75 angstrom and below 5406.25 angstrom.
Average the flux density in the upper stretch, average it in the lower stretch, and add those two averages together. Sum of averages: 29.8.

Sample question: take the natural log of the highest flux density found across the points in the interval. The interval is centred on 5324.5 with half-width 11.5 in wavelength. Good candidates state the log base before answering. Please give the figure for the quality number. 2.83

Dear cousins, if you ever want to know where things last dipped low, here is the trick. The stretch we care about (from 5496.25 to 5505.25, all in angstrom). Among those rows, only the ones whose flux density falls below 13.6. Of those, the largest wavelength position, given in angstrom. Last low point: 5504.5 angstrom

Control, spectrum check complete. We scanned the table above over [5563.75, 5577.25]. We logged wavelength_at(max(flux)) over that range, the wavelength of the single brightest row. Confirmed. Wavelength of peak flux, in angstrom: 5573.5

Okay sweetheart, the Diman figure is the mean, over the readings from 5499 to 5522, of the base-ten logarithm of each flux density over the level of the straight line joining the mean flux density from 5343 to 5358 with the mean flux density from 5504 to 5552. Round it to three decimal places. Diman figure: -0.011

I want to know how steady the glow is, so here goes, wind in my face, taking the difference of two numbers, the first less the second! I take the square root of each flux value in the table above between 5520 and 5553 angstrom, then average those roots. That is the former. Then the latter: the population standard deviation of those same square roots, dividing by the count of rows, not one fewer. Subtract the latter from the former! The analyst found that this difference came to 3.60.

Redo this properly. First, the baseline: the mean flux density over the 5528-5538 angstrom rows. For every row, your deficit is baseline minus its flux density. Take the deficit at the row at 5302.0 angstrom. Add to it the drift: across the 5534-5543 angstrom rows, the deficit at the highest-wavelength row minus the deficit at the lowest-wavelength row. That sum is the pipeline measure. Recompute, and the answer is -2.9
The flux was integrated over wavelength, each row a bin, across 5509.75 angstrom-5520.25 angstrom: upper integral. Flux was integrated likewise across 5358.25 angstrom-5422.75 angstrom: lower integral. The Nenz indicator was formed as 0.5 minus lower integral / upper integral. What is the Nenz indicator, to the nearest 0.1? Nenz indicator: -6.0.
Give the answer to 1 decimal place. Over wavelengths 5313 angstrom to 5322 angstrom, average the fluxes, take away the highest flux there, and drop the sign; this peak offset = 1.0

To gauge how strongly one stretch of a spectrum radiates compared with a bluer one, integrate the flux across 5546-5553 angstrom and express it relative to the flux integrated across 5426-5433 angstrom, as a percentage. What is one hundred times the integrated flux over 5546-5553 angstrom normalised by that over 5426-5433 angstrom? 103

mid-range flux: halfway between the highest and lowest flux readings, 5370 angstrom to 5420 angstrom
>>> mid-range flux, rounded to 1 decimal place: 14.5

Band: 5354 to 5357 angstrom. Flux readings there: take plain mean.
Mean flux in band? 15.6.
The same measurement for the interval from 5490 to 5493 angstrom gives 12.7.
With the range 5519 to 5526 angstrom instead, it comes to 13.4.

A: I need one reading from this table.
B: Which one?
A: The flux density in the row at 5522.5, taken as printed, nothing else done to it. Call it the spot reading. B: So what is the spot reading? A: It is 12.93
